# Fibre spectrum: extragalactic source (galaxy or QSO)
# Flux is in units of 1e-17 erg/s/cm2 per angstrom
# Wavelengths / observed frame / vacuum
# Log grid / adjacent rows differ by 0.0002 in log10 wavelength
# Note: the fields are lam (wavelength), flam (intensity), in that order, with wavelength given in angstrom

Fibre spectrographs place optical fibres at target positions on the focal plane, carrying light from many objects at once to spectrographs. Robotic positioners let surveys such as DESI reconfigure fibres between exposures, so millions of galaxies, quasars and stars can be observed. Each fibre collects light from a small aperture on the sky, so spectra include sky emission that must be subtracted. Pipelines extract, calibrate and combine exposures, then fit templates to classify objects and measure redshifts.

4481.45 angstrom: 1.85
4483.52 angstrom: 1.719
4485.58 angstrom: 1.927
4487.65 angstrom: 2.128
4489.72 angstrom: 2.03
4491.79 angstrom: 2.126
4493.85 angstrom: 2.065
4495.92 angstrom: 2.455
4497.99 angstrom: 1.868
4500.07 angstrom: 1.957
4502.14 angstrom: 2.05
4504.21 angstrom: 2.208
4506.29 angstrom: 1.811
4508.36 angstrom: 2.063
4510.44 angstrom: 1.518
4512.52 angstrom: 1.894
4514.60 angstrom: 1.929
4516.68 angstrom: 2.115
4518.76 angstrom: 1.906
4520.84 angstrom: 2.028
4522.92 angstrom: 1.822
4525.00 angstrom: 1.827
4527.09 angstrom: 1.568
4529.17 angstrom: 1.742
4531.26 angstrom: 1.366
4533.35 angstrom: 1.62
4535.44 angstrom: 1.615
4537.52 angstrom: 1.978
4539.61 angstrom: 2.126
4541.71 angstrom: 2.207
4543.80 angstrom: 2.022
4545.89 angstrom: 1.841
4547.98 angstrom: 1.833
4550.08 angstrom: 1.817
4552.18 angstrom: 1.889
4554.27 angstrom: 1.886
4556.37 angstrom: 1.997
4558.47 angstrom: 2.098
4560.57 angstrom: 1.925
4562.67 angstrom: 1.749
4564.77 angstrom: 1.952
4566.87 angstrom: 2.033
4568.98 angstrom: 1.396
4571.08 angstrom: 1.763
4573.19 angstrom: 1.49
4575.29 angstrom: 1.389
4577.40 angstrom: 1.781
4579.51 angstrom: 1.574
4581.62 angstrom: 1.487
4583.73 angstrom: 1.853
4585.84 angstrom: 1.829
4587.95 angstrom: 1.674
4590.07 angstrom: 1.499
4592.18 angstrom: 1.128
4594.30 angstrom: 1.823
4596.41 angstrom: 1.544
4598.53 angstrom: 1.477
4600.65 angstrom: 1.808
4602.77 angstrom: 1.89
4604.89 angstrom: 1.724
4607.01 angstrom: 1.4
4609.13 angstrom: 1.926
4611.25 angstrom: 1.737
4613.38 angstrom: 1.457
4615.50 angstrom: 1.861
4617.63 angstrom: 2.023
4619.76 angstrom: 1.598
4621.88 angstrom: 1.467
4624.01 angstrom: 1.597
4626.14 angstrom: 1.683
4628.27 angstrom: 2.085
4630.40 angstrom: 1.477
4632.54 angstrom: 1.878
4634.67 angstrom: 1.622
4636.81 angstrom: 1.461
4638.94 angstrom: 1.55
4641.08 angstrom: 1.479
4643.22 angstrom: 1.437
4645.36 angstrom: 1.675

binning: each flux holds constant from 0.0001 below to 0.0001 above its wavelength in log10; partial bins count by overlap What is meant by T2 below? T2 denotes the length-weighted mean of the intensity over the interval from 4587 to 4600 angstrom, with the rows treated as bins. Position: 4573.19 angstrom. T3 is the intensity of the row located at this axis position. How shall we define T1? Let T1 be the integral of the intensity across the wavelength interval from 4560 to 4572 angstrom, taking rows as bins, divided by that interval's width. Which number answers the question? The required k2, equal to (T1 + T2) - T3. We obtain 1.84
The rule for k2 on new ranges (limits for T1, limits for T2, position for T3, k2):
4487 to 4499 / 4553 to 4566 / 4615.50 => 2.19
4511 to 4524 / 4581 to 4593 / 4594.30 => 1.70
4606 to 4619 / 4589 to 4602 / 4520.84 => 1.26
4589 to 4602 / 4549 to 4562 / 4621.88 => 2.02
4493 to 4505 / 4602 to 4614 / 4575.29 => 2.40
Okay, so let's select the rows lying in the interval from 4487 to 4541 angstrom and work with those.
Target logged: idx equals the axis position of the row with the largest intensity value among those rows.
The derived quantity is 4495.92 angstrom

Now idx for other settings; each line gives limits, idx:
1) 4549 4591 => 4558.47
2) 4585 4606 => 4602.77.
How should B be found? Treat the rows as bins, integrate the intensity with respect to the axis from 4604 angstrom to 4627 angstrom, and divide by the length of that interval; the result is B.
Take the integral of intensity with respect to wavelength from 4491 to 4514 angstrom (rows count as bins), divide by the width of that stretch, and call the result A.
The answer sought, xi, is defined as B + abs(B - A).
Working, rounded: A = 2.00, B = 1.68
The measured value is 2.00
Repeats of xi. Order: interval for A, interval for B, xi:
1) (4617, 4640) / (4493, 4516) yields 2.30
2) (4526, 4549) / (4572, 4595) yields 1.81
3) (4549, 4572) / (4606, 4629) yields 1.86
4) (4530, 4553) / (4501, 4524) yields 2.04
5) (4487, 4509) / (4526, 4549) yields 2.07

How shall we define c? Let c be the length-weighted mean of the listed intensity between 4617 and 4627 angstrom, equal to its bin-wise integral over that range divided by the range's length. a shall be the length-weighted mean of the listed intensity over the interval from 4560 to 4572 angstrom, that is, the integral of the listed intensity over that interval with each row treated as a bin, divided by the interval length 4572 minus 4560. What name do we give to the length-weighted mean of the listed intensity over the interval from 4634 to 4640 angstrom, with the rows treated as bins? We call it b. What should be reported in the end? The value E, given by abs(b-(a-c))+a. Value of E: 3.20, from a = 1.80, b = 1.54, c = 1.66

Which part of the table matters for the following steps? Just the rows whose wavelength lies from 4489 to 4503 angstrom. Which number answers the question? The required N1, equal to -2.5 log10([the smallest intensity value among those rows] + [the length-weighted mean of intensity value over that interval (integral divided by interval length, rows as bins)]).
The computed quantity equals -1.49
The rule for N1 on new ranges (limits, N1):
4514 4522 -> -1.48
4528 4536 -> -1.17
